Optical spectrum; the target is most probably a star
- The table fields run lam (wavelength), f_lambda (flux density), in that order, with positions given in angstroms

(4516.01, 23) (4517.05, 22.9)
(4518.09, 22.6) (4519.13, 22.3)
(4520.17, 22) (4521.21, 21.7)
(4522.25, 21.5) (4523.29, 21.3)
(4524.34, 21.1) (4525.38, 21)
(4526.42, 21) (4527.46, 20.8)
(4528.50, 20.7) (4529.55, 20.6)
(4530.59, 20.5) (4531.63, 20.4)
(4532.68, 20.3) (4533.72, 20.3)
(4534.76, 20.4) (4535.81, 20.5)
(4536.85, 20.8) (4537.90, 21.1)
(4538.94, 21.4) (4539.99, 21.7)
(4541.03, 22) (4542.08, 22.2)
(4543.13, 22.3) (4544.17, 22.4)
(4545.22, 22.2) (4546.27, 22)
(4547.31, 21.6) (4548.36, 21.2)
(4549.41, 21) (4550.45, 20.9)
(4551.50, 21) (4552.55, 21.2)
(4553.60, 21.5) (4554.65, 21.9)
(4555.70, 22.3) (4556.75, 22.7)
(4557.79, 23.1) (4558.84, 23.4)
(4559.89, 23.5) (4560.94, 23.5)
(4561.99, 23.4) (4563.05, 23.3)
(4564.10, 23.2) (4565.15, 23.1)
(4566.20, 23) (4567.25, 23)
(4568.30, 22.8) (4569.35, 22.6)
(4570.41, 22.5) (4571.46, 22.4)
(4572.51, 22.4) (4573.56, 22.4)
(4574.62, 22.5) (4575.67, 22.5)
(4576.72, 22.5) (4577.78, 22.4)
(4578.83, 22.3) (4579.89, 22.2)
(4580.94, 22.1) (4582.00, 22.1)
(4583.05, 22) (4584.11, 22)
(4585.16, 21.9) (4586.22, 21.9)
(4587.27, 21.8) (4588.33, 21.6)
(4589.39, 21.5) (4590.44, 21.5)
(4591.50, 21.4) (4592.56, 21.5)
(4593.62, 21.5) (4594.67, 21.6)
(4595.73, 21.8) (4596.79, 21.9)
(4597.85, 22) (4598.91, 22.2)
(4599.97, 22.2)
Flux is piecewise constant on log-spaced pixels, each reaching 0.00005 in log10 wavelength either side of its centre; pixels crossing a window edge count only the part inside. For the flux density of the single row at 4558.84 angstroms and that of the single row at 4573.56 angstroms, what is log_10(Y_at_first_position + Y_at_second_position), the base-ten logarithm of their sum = 1.66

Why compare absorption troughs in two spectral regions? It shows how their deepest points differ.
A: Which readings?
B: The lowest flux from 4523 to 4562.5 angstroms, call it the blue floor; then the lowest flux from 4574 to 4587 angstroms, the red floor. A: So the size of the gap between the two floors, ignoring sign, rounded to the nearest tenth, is 1.6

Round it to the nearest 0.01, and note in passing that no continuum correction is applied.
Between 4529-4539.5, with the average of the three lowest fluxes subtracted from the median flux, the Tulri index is 0.17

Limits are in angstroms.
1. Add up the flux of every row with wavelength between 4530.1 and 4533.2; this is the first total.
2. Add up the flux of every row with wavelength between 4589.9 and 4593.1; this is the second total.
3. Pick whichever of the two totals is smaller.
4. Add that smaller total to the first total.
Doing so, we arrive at 122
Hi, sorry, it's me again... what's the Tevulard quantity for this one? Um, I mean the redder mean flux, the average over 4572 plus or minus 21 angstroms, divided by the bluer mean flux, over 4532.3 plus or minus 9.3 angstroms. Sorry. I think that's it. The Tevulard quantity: 1.07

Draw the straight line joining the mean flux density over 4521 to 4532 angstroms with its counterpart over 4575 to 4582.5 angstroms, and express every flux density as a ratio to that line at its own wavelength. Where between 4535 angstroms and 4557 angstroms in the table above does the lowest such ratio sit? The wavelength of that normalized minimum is 4535.81 angstroms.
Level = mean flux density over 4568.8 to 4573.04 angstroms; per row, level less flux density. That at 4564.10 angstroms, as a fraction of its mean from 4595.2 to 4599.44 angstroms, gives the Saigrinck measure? -1.4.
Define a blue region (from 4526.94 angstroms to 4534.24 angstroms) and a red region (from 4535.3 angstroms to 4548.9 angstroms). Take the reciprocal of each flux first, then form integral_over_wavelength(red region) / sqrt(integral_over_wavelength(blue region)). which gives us 1.1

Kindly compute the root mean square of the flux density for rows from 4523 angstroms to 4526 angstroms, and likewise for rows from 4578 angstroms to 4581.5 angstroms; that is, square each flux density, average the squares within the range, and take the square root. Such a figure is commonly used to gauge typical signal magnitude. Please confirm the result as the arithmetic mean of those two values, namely 21.7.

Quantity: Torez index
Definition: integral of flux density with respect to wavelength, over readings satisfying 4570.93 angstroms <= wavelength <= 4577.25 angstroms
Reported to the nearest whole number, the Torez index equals 142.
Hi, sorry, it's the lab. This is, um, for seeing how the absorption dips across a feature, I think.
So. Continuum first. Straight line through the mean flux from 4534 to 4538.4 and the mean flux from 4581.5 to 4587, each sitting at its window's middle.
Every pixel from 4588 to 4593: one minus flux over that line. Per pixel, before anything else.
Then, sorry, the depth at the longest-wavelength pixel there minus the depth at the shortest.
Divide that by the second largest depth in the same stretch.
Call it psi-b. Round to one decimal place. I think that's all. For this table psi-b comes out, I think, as 0.3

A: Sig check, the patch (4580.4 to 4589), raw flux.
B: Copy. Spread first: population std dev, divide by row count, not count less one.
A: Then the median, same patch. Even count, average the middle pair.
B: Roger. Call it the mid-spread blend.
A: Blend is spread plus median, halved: 11.1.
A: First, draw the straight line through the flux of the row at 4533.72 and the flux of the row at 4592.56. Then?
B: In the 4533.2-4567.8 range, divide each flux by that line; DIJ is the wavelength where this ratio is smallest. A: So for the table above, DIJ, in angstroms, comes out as 4533.72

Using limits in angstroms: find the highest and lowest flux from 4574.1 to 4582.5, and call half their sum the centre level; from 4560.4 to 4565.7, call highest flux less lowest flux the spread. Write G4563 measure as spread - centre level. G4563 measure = -21.9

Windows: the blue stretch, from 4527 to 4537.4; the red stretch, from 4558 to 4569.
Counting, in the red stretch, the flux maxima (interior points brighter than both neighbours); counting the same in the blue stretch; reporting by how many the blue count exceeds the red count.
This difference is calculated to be 0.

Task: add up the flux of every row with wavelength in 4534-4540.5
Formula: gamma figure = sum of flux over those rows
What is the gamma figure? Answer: 126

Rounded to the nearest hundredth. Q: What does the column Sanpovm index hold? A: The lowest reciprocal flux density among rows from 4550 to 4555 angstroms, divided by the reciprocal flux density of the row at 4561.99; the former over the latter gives 1.07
